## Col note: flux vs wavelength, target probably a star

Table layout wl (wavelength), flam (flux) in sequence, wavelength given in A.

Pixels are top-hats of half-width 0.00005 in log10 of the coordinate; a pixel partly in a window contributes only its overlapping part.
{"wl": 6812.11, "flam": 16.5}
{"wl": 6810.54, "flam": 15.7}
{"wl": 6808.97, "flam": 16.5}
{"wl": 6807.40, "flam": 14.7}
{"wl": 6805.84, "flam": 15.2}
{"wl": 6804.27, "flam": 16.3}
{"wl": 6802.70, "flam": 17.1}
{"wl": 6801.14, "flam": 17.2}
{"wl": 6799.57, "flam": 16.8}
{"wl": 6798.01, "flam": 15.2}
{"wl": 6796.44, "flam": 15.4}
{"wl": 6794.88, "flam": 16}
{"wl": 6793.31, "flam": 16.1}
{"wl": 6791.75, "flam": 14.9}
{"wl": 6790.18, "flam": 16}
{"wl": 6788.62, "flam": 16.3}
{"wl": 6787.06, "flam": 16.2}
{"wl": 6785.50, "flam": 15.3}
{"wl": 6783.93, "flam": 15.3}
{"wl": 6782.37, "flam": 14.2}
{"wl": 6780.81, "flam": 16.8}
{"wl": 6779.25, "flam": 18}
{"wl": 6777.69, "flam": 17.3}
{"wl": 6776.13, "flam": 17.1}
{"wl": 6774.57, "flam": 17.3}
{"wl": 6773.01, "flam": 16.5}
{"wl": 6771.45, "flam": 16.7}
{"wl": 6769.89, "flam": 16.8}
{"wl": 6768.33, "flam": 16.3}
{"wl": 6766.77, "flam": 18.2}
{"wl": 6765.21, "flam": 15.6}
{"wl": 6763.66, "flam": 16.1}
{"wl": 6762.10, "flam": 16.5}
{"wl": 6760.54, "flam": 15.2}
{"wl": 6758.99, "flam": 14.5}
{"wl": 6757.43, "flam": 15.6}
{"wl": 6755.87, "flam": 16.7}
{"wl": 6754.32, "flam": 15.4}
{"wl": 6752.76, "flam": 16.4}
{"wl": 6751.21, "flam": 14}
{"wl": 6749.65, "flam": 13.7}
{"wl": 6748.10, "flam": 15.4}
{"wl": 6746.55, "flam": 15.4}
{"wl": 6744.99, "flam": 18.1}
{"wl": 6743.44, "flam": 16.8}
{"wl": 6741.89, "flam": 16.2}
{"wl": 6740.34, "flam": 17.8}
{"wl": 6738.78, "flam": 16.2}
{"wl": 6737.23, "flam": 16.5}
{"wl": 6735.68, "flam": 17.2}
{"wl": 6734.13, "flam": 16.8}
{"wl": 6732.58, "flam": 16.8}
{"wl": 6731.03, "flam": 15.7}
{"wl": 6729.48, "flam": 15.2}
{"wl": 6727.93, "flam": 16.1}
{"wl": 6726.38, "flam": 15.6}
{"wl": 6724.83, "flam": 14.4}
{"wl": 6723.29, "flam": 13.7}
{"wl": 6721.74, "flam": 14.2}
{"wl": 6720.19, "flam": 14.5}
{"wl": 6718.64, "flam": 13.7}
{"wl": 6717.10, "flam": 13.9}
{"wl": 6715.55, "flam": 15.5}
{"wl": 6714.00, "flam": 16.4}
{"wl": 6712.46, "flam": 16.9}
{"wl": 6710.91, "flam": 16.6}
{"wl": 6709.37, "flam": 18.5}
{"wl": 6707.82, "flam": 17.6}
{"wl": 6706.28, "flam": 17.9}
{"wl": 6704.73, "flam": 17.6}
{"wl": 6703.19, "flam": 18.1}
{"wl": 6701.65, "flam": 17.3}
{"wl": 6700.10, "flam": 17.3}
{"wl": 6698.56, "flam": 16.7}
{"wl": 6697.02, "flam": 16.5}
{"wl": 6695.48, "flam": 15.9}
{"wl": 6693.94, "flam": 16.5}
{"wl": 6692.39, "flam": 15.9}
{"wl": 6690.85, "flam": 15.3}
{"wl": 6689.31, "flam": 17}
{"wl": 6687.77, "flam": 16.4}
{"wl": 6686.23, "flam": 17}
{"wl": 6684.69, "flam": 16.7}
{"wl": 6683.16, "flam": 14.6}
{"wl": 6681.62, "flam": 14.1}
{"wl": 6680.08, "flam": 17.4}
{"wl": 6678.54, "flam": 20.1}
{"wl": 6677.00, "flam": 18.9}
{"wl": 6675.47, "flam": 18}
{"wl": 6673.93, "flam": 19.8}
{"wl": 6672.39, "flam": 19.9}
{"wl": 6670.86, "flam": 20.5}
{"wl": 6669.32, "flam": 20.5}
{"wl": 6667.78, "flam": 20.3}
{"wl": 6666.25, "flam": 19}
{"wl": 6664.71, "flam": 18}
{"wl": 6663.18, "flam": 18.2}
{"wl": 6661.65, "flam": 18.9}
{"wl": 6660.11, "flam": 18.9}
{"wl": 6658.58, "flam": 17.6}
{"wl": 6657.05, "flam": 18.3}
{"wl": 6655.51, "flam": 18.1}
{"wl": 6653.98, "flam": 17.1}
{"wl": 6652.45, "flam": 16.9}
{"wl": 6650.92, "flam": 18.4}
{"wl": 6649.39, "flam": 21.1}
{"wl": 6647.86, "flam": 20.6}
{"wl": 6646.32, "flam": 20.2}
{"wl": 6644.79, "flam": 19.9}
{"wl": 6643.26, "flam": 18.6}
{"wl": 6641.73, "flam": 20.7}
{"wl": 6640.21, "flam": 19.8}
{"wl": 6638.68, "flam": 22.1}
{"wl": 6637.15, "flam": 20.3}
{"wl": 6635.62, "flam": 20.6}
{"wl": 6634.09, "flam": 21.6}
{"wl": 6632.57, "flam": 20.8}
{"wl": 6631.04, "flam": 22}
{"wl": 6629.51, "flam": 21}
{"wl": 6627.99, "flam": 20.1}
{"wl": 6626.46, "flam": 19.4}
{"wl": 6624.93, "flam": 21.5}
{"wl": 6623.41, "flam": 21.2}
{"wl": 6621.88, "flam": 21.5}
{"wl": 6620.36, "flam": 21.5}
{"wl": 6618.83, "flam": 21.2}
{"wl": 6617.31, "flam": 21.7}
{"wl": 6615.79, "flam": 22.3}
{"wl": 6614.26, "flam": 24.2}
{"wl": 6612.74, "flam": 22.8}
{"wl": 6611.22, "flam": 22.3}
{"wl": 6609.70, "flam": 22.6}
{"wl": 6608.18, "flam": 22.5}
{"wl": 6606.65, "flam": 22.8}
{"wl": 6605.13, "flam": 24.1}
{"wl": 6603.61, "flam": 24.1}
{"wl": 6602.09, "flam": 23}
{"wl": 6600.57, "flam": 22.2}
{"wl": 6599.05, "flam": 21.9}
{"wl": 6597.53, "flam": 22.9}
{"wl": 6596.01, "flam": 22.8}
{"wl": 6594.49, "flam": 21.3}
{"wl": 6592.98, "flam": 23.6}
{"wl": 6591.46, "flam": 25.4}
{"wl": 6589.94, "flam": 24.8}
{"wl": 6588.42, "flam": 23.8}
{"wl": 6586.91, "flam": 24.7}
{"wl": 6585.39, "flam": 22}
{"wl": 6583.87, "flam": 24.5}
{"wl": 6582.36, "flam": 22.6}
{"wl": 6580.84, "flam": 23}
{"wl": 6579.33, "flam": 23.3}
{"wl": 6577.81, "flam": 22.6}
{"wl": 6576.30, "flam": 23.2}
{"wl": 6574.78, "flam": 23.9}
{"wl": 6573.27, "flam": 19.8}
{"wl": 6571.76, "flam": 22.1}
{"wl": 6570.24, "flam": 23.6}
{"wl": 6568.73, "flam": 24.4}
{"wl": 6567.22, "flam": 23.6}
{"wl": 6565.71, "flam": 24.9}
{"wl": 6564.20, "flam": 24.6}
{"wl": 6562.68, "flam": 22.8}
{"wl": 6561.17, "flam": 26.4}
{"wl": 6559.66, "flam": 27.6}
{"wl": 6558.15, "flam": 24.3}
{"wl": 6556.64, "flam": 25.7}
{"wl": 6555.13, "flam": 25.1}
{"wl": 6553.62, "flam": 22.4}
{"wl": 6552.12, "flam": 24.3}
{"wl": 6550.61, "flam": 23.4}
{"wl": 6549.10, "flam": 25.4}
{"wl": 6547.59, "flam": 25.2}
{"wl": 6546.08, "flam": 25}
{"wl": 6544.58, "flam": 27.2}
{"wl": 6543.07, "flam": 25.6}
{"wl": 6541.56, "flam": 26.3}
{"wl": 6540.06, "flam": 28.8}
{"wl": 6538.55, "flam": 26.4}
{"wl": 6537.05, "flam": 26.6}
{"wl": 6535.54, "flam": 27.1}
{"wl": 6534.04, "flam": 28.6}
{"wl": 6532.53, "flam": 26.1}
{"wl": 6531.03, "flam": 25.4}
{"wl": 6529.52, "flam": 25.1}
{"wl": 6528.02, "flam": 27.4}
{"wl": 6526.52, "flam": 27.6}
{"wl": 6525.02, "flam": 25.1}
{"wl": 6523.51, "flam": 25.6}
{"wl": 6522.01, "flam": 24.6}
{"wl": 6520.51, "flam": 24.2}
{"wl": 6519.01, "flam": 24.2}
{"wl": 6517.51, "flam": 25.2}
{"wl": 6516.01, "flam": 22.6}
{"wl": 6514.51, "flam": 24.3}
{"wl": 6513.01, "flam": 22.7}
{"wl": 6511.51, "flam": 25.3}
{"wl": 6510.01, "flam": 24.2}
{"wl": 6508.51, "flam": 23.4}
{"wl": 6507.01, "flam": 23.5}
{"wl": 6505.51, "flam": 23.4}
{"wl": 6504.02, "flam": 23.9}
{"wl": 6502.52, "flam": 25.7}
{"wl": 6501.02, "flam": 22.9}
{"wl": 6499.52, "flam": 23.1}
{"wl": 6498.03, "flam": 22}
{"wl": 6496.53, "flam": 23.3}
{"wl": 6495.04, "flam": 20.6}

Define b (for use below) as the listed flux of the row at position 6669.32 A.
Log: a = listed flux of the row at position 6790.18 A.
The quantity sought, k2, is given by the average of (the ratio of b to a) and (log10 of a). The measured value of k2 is 1.24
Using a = 16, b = 20.5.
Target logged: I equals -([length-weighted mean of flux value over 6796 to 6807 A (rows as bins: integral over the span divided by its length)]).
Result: -16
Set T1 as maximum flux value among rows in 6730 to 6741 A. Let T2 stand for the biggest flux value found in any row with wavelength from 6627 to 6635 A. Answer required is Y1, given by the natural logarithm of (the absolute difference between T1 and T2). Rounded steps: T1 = 17.8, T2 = 22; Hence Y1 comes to 1.44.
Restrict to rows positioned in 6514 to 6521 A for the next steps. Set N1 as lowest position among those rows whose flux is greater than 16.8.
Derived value 6514.51 A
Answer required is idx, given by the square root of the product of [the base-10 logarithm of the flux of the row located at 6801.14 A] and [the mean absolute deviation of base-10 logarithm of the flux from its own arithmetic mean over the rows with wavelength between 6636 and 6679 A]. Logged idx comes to 0.18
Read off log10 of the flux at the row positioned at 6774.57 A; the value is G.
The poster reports 1.24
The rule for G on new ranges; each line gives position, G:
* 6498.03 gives 1.34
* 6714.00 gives 1.21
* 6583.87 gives 1.39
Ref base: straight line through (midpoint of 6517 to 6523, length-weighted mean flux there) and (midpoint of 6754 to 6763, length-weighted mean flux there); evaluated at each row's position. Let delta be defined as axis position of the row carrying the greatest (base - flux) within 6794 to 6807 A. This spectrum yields 6798.01 A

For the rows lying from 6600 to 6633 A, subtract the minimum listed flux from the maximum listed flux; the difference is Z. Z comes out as 4.8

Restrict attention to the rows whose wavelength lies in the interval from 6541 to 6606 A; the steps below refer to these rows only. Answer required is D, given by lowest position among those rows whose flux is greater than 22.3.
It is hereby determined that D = 6541.56 A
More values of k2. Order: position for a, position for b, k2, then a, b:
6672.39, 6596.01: 1.22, 19.9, 22.8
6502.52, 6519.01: 1.18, 25.7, 24.2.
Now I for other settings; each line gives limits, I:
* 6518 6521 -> -24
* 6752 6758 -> -16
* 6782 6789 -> -15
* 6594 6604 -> -23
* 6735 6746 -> -17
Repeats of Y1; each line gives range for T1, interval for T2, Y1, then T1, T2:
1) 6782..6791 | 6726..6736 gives -0.11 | 16.3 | 17.2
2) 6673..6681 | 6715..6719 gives 1.53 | 20.1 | 15.5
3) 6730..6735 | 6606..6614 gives 1.79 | 16.8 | 22.8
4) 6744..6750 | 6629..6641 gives 1.39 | 18.1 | 22.1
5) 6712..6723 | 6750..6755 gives -0.69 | 16.9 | 16.4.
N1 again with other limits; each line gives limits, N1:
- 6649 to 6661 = 6649.39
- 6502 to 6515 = 6502.52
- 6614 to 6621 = 6614.26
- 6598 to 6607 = 6599.05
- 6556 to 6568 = 6556.64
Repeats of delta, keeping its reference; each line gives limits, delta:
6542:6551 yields 6550.61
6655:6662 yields 6658.58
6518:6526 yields 6519.01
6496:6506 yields 6498.03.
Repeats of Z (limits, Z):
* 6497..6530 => 5.6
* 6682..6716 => 3.9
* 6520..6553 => 5.4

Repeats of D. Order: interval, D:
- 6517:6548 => 6517.51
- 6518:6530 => 6519.01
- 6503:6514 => 6504.02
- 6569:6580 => 6570.24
